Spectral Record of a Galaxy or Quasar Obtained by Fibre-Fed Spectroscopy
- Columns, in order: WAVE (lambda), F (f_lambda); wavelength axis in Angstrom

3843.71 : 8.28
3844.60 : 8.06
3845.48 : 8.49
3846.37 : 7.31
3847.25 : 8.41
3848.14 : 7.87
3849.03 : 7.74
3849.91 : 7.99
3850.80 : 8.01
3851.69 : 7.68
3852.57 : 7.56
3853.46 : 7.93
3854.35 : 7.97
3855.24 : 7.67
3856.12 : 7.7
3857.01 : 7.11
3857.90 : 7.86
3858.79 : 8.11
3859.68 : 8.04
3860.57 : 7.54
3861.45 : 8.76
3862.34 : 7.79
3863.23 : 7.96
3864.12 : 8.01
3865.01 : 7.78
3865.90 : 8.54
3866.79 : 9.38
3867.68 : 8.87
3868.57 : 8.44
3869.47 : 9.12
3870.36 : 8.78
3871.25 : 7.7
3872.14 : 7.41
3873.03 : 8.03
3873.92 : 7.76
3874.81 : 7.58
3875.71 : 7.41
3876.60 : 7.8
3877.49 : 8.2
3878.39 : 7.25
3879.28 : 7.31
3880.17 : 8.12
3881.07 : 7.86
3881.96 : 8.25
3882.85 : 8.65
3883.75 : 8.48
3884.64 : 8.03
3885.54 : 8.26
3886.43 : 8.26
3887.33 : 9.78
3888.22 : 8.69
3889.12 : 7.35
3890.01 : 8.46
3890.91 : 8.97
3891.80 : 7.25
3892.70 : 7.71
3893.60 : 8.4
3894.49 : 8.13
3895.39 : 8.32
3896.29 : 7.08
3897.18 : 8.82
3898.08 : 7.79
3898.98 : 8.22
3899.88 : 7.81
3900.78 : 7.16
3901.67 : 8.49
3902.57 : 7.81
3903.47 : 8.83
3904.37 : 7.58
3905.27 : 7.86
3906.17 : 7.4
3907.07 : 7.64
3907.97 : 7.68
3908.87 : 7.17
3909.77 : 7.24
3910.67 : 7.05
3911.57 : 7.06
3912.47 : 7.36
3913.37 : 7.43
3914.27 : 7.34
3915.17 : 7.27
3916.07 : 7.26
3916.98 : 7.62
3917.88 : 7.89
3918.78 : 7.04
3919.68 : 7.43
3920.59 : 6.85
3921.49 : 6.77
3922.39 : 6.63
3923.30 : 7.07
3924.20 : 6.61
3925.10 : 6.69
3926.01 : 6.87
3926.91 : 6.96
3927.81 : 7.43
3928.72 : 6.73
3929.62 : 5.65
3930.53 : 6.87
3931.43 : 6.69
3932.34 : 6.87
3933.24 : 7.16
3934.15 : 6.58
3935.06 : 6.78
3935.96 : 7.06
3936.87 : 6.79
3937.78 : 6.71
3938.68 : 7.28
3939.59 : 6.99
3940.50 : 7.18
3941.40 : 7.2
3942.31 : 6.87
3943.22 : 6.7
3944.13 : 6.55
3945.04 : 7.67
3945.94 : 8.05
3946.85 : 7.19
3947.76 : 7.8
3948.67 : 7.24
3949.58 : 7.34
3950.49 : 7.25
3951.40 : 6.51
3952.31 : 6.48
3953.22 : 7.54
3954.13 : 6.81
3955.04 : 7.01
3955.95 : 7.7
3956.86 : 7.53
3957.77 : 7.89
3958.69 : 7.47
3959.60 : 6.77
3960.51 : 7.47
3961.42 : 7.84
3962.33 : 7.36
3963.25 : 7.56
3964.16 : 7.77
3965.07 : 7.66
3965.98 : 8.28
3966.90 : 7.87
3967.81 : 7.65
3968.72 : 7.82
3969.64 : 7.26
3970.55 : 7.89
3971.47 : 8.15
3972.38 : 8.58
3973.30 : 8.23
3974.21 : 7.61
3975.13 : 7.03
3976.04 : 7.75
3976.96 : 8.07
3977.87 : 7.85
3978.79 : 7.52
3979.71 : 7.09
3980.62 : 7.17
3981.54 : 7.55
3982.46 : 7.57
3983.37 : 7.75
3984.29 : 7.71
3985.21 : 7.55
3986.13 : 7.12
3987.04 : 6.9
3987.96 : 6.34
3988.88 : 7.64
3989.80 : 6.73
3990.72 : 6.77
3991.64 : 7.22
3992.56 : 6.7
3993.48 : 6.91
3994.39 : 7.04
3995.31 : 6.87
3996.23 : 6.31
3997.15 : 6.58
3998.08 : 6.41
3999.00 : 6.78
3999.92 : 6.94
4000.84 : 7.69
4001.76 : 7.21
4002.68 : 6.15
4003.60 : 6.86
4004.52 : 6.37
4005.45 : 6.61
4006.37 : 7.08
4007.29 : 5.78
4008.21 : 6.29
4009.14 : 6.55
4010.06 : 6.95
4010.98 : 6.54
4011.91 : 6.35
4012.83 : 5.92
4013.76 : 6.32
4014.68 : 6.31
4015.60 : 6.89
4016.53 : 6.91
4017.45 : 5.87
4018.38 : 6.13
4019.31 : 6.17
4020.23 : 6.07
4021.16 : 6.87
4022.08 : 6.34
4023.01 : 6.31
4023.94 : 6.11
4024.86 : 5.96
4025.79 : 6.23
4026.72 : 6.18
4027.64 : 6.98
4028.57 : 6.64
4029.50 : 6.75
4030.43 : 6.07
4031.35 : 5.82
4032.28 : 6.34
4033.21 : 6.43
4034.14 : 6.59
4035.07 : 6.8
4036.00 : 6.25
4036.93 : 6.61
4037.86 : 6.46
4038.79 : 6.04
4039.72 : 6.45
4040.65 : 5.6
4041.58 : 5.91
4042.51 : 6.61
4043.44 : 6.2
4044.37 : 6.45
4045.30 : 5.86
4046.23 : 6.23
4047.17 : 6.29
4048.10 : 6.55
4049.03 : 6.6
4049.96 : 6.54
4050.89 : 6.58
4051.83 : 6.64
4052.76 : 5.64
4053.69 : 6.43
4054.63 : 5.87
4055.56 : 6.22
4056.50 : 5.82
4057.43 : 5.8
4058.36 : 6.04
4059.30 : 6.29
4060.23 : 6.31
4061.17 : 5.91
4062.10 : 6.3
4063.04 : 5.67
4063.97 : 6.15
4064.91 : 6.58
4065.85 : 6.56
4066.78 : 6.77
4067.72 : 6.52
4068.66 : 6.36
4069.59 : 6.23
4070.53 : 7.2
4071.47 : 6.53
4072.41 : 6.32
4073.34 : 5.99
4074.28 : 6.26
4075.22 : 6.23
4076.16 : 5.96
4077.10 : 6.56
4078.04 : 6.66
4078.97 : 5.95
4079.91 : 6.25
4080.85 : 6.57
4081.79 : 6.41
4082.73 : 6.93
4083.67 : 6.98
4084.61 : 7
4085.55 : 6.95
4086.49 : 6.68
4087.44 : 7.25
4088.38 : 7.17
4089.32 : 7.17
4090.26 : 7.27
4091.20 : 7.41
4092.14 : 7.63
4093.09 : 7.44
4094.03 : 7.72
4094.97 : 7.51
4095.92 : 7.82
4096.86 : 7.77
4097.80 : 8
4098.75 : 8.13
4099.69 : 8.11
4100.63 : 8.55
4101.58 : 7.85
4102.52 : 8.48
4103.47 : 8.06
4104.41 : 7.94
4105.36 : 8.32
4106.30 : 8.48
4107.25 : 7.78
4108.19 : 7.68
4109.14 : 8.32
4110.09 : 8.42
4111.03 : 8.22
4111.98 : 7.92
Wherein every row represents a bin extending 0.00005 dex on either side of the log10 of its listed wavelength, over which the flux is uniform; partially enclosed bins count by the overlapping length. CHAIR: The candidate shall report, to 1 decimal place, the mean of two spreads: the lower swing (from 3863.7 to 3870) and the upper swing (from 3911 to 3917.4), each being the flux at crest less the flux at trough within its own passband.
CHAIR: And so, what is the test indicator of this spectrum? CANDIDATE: 1.1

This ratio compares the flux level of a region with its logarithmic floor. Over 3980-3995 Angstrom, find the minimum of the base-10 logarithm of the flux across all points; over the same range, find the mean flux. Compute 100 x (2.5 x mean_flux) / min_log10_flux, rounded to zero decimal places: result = 2234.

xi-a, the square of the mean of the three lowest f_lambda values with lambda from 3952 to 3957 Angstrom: 46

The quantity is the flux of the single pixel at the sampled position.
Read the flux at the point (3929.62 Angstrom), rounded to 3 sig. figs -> 5.65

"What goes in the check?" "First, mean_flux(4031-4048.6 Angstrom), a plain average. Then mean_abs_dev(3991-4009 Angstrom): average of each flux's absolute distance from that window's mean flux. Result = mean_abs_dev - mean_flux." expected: -5.9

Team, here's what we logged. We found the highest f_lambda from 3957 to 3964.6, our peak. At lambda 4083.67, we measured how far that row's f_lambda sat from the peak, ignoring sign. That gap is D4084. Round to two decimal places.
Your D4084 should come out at 0.91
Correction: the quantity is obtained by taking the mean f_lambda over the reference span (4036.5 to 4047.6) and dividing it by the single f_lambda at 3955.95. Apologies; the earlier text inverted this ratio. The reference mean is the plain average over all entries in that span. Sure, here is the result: 0.81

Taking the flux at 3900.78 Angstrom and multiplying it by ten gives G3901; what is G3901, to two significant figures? 72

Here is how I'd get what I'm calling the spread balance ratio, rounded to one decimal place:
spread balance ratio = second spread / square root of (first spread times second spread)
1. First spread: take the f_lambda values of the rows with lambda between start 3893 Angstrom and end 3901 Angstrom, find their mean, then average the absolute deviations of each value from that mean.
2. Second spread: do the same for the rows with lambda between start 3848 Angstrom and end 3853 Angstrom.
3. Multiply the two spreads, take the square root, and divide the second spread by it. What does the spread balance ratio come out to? 0.6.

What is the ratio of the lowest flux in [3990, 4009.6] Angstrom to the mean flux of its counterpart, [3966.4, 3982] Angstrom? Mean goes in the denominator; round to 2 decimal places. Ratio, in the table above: 0.75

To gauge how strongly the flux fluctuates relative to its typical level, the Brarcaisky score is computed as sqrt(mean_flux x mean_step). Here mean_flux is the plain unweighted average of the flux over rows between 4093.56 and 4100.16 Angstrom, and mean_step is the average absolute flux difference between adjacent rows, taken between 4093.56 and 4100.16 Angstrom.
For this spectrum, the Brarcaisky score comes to 1.1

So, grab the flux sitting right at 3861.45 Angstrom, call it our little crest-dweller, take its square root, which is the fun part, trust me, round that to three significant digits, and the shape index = 2.96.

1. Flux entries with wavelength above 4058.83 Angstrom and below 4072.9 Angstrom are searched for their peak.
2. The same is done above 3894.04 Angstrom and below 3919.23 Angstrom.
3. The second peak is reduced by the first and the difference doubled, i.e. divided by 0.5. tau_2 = 3.3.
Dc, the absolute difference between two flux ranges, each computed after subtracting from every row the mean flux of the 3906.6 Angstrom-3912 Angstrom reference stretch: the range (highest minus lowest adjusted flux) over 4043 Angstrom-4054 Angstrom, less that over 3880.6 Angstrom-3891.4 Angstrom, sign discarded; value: 1.4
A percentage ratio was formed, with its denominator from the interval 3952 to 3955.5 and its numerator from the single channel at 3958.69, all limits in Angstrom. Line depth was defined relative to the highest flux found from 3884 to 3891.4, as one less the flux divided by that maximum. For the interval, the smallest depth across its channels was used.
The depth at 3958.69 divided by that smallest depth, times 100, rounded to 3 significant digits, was 103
